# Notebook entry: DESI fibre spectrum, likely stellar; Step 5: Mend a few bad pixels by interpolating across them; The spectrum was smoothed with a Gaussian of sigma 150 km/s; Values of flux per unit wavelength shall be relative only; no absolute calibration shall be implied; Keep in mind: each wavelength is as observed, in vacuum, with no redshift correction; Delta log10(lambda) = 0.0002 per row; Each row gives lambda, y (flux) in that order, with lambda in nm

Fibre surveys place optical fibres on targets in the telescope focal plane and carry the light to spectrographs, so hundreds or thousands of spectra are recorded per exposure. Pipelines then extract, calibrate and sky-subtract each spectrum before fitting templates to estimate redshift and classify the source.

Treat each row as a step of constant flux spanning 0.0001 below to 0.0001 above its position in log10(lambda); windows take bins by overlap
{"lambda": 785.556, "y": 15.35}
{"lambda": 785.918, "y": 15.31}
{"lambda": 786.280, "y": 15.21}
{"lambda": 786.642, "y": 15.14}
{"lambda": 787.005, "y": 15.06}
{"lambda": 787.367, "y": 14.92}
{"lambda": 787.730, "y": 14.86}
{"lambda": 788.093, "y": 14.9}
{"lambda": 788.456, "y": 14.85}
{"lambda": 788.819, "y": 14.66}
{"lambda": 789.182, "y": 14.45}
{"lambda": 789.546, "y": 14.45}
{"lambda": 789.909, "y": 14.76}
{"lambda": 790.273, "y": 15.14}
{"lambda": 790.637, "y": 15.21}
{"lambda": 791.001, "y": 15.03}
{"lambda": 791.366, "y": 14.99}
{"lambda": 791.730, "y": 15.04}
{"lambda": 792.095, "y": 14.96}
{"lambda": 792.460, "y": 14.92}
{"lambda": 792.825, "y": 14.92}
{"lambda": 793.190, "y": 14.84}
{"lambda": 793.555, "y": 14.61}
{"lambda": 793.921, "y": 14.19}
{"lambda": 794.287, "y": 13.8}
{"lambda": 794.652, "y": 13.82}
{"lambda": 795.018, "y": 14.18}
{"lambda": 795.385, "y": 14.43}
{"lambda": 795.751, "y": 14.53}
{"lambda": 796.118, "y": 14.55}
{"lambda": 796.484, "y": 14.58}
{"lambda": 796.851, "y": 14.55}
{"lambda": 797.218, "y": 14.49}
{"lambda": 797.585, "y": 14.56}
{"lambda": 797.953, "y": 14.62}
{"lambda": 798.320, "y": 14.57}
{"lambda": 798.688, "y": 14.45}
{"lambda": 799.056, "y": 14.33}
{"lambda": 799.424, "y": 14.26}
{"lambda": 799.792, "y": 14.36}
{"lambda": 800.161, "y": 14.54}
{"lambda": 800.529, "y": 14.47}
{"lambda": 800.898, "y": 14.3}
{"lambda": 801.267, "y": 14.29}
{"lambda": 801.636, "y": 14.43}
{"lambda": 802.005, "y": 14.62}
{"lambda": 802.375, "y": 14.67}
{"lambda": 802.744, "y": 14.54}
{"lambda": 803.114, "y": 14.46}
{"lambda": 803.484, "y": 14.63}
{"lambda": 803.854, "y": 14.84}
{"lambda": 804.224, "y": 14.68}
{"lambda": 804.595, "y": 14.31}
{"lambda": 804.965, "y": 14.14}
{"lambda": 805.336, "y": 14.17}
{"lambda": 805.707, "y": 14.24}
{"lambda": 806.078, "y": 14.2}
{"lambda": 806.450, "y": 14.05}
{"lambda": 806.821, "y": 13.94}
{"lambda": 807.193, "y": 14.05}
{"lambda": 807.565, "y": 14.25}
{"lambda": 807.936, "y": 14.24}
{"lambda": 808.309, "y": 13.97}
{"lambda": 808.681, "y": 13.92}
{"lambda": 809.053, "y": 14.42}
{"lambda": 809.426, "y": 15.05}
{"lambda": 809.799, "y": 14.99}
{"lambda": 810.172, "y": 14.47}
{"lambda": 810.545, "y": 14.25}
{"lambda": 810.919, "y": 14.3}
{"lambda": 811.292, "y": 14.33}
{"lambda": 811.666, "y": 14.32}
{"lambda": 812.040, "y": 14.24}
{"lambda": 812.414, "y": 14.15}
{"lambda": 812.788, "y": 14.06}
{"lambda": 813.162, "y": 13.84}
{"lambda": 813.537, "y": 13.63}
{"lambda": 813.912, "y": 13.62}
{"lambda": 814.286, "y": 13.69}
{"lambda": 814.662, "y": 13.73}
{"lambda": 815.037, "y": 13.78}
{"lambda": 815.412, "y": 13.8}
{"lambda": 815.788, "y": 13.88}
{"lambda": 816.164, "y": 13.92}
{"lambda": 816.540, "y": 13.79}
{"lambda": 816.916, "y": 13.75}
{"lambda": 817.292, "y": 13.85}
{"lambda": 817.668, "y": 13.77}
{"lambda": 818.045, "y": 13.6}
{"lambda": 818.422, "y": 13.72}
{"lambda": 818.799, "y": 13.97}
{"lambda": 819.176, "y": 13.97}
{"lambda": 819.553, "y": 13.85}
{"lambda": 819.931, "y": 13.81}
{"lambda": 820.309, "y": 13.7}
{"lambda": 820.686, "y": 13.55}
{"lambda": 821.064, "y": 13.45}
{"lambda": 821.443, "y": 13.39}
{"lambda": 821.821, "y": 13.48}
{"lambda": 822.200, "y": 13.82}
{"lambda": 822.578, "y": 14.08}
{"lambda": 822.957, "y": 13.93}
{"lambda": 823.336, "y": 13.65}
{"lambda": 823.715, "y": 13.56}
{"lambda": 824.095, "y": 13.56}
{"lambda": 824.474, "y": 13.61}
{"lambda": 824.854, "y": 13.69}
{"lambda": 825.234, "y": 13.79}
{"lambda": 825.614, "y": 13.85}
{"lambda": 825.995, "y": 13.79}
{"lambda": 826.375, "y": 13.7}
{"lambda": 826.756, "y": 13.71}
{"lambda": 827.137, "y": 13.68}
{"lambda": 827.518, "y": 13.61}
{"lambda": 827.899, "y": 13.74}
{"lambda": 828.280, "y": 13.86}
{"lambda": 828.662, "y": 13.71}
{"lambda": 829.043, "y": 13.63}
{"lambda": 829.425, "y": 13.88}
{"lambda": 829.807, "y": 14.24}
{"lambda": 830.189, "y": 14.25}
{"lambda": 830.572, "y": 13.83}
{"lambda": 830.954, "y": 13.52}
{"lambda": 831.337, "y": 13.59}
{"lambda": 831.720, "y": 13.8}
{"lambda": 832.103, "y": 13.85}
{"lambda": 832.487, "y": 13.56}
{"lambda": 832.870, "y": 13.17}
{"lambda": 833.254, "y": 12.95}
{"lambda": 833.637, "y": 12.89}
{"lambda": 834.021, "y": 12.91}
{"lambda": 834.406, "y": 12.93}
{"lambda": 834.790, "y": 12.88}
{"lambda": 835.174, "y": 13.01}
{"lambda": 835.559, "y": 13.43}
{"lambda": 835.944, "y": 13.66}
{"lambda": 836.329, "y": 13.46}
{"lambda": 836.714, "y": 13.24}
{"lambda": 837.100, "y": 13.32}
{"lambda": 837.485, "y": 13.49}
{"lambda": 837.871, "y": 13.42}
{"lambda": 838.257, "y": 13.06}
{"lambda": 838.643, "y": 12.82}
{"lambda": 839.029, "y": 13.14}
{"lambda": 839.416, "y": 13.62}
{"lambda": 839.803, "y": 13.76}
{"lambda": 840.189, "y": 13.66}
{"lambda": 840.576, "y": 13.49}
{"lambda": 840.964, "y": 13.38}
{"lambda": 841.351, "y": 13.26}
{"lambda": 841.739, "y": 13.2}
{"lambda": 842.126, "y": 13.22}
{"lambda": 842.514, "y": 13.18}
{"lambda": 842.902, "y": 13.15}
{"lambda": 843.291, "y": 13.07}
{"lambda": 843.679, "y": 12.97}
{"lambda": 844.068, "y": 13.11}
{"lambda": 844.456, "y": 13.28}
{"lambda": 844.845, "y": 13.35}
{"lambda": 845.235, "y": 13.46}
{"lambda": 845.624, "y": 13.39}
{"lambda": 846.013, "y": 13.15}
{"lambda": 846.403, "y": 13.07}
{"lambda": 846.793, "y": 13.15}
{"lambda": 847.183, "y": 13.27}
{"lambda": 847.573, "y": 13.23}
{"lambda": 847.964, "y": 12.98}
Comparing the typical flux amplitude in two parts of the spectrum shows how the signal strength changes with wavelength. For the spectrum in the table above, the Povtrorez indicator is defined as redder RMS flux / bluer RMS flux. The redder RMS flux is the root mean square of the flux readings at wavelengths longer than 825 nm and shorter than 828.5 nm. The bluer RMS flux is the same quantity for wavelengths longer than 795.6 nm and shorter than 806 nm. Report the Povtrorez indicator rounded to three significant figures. 0.950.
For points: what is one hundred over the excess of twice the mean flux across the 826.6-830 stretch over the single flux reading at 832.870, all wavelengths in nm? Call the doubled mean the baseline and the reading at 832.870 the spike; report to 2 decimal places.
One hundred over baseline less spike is 6.94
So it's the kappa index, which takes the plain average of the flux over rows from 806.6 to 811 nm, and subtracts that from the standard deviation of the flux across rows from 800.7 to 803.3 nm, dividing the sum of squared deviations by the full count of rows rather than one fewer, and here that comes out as -14.2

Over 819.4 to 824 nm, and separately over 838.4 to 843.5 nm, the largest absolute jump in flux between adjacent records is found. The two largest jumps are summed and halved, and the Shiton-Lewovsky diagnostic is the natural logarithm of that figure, -0.89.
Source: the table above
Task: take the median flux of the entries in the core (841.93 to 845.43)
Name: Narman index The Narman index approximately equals 13.2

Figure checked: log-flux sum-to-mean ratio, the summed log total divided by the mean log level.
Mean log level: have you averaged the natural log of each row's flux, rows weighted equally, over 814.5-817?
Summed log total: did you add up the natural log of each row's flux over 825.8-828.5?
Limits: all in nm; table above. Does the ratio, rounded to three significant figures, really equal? 6.98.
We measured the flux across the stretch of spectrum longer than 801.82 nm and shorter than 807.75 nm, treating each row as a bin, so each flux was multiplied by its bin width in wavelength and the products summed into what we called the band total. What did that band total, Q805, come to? 85.2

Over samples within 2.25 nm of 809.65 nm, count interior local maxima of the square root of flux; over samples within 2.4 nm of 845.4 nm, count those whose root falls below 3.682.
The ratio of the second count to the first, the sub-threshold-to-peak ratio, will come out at 6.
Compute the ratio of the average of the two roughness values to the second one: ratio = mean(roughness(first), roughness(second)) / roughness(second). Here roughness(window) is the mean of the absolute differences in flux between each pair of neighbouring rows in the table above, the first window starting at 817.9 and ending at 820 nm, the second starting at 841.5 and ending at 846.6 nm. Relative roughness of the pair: 1.05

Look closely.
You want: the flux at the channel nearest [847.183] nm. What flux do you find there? 13.27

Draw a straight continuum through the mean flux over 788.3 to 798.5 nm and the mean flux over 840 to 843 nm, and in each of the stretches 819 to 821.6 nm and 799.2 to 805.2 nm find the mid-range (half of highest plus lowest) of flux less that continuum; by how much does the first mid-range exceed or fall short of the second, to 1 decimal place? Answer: -0.4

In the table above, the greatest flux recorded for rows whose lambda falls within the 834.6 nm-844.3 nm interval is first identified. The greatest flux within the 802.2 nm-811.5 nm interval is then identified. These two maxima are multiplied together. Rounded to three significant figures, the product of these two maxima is 207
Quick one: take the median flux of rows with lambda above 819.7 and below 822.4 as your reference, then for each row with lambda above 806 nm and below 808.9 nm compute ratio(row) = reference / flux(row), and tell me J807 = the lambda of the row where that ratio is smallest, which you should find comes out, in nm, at 807.565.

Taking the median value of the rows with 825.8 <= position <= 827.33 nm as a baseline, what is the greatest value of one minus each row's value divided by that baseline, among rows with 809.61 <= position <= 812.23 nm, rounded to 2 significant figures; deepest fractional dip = -0.039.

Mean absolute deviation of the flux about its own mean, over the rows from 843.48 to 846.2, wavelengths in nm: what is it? 0.144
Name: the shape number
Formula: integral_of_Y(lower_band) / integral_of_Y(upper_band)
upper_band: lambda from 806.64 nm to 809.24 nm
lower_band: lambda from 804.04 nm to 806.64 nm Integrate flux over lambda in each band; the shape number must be 1.01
